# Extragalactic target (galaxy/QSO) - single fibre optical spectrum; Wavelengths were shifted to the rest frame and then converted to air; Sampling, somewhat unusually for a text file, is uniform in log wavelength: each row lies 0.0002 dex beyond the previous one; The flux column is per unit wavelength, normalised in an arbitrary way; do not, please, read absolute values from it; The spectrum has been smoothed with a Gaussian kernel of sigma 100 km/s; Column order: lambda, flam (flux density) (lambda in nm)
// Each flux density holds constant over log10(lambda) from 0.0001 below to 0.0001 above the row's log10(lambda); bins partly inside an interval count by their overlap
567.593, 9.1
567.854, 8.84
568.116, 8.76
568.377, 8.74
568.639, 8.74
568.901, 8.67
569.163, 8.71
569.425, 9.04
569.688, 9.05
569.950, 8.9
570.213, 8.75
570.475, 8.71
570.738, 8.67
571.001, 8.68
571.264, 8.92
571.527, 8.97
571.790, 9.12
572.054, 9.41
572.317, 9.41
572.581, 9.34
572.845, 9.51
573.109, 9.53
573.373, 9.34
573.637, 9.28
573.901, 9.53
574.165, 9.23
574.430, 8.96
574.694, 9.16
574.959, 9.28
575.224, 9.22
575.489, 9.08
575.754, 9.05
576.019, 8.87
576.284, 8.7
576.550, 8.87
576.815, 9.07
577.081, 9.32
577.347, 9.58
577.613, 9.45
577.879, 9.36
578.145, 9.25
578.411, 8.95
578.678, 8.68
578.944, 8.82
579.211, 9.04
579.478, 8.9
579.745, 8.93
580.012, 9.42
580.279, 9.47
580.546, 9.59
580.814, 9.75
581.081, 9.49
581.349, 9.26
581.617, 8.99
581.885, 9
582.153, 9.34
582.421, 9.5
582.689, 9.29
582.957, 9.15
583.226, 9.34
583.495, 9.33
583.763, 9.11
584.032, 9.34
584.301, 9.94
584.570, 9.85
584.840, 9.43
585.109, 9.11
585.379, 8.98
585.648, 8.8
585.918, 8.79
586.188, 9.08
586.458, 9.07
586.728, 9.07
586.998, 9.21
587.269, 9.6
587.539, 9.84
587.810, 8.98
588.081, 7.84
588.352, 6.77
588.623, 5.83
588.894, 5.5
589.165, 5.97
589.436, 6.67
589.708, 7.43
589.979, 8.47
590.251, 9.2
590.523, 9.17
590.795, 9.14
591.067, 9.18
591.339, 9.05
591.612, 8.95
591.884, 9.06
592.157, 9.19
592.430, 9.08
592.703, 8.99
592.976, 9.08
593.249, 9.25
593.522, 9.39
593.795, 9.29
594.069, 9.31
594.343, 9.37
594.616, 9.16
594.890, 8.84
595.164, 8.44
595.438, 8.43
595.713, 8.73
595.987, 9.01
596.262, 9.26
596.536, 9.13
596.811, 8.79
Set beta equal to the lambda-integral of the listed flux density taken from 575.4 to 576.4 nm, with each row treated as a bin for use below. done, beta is 9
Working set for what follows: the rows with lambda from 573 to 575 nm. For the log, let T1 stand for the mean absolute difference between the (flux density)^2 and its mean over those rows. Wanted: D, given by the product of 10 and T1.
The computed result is 25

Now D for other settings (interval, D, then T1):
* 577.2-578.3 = 20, 2.0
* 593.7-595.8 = 60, 6.0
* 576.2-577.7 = 52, 5.2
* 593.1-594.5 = 9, 0.9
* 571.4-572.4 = 34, 3.4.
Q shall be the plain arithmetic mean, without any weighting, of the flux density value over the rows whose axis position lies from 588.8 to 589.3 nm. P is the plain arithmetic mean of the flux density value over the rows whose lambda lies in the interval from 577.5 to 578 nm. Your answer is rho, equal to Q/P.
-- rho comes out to 0.61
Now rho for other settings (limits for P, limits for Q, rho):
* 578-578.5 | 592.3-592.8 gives 0.99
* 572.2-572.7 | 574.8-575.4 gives 0.99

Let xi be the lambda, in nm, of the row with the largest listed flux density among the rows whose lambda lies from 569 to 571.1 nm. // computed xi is 569.688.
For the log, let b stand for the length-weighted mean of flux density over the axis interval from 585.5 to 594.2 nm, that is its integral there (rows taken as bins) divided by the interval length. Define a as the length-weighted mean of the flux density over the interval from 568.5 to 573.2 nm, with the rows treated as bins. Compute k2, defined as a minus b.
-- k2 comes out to 0.43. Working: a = 9.00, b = 8.57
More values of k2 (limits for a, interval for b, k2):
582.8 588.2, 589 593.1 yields 0.64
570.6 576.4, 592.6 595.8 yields 0.12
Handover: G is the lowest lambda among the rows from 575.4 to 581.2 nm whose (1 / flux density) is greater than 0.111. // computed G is 576.019 nm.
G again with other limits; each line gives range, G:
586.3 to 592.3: 587.810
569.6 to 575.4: 569.950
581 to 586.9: 581.617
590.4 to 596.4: 591.612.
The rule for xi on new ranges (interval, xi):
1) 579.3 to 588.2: 584.301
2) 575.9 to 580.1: 577.347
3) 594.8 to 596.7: 596.262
